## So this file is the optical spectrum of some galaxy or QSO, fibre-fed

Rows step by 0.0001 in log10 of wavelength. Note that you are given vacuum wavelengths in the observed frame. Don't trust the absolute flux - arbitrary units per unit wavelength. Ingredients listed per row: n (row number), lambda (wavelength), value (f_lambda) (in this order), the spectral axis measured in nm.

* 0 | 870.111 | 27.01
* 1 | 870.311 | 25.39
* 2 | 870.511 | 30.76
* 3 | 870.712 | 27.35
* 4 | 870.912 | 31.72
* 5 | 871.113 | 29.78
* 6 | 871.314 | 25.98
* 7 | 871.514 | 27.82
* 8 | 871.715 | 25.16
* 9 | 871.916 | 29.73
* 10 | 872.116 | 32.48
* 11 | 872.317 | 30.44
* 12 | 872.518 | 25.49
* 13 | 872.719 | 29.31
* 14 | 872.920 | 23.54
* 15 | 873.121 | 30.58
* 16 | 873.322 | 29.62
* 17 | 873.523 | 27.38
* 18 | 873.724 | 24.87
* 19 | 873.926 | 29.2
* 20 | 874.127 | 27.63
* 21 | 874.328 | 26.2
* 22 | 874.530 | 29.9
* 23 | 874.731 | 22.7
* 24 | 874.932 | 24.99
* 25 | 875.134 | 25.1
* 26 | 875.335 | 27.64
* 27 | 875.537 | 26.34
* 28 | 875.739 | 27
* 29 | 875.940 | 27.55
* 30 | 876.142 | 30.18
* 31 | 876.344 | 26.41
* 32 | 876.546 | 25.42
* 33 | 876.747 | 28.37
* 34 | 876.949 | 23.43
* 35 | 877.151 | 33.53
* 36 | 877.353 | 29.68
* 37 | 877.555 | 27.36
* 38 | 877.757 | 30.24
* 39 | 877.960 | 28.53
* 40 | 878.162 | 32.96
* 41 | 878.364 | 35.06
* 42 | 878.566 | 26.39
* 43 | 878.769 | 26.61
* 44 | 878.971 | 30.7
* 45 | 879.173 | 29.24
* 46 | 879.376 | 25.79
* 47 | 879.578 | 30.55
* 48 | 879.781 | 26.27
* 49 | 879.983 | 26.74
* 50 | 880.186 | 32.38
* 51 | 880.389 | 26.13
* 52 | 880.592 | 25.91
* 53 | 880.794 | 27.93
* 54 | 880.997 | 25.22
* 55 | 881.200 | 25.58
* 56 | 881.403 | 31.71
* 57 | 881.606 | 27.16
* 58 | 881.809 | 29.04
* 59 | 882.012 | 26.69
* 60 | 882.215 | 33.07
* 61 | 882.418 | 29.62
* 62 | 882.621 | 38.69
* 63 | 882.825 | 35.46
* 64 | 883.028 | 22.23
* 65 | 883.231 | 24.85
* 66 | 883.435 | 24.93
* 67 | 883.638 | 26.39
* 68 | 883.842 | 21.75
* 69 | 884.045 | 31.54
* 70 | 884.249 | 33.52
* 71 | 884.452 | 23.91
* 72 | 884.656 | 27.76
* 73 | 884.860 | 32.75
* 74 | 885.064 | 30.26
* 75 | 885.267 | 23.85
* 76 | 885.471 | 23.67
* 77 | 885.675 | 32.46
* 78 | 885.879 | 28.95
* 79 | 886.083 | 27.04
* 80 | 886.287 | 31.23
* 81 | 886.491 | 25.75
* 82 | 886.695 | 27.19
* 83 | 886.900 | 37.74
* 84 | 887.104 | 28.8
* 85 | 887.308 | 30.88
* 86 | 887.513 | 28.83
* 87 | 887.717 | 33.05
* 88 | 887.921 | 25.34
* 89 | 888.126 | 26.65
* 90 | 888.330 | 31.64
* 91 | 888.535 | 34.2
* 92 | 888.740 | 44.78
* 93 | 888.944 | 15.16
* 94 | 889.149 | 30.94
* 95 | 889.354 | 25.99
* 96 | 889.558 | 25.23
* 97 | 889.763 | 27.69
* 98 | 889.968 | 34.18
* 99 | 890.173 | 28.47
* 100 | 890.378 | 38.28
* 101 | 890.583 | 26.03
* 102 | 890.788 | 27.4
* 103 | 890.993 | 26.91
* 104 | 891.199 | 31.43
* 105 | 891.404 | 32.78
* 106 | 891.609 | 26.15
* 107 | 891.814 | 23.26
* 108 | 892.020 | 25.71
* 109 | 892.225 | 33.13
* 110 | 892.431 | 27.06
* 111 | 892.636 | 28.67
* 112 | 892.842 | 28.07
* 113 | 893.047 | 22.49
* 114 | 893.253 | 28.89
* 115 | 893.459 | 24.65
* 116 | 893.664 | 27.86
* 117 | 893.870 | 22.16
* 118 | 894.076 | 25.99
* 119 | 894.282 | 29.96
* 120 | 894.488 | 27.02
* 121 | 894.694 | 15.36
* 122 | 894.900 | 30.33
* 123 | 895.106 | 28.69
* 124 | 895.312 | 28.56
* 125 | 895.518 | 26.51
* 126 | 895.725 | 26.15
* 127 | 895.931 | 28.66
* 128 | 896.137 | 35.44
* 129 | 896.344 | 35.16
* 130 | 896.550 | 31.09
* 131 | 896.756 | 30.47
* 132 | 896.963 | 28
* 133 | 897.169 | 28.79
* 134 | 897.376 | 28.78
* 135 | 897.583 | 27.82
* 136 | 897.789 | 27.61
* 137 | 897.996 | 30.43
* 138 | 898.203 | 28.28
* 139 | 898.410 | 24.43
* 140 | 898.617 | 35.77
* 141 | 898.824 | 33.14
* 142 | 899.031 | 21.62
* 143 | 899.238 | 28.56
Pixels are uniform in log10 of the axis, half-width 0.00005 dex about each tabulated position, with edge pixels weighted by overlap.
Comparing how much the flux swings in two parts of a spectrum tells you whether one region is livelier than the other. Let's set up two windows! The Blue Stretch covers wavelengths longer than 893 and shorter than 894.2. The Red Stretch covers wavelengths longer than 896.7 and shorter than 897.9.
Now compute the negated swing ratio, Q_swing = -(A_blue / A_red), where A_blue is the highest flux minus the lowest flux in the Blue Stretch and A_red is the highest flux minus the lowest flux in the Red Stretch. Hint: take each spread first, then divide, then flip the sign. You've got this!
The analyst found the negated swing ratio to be -2.4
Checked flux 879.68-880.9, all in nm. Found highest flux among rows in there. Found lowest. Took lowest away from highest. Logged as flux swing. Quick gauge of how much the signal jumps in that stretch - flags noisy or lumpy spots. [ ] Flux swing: 6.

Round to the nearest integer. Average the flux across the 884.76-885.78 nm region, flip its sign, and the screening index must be -29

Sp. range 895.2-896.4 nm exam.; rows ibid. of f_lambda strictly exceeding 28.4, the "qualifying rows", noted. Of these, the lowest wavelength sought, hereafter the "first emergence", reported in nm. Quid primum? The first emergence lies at 895.312 nm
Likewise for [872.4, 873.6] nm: 872.719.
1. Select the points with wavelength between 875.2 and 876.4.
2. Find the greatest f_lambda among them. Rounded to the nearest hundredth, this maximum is 30.18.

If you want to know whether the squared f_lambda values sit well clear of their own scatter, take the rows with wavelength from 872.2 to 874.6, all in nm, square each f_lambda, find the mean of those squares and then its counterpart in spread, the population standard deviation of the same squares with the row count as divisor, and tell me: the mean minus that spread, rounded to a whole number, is 657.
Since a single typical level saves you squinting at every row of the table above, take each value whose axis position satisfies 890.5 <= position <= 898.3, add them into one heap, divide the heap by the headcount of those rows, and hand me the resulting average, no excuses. 27.9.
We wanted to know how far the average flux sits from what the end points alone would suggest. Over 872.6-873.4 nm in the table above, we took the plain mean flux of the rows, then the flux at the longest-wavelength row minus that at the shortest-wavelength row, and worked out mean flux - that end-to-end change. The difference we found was 28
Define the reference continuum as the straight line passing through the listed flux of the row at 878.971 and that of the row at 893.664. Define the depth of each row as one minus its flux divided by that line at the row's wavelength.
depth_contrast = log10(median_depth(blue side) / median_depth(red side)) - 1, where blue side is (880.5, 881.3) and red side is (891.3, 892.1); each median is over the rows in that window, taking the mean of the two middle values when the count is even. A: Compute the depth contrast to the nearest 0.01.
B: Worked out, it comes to -0.73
